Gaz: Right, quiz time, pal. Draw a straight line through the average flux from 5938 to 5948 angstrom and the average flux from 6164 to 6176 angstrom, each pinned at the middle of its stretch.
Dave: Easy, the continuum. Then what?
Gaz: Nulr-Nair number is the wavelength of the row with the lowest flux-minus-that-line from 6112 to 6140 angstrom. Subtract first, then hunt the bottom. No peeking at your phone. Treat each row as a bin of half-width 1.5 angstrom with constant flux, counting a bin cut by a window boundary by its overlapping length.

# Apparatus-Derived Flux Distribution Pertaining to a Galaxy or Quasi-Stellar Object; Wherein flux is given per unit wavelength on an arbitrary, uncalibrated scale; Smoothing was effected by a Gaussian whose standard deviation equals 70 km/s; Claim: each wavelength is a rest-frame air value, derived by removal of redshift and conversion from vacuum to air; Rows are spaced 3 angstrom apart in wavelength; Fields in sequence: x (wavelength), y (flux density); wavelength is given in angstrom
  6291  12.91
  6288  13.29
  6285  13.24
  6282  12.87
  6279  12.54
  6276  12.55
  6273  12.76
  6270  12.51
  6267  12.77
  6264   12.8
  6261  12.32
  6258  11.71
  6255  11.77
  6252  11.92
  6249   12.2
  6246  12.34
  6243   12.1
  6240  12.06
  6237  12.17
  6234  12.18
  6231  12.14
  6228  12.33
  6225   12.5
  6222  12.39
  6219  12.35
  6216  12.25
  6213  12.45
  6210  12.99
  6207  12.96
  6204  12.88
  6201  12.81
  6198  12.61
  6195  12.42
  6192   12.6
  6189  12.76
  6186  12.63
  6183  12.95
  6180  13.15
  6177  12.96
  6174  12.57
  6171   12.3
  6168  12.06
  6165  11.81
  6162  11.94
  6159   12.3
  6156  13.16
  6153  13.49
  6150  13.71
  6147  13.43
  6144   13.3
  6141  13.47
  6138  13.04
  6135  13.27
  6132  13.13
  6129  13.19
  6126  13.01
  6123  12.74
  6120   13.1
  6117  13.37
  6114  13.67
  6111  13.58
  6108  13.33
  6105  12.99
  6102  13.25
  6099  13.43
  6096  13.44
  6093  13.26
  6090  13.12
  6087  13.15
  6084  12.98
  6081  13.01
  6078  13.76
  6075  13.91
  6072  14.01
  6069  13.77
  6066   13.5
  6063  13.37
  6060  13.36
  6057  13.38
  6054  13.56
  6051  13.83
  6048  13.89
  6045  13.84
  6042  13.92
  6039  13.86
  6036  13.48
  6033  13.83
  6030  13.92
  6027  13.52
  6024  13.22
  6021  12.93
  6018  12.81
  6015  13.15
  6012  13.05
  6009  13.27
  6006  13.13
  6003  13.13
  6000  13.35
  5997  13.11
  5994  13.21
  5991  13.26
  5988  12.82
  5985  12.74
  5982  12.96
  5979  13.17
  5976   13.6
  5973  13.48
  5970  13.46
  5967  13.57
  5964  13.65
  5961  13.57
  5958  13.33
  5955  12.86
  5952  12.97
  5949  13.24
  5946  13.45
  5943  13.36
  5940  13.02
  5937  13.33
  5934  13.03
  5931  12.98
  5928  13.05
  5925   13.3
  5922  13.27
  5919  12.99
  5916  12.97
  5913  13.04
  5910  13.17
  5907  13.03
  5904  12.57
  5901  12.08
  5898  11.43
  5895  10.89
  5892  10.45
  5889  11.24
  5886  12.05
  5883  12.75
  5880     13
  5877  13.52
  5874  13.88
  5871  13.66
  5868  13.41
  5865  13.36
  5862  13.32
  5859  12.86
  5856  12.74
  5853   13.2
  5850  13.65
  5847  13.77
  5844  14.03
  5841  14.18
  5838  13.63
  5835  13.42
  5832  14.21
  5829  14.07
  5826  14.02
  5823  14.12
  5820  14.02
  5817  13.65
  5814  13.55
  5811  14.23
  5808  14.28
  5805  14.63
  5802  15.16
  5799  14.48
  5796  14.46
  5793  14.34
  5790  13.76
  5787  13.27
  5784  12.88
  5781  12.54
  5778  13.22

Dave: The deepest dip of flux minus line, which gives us 6123 angstrom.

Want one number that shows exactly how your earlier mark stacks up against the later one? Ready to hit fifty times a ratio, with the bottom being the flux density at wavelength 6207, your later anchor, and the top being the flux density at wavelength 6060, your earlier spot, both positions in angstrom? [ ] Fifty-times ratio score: 52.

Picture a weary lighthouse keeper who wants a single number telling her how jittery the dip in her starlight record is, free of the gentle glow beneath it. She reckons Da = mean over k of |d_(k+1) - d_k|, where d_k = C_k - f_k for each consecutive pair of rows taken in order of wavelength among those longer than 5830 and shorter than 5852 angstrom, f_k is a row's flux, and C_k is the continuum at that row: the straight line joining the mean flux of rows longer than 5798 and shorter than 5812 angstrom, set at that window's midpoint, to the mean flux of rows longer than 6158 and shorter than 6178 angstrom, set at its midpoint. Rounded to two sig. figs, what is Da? 0.34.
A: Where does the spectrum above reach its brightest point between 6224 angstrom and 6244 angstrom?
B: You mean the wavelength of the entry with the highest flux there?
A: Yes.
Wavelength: 6225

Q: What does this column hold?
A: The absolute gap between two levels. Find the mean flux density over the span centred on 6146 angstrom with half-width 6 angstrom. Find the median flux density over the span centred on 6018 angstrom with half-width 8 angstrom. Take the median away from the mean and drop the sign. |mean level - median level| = 0.43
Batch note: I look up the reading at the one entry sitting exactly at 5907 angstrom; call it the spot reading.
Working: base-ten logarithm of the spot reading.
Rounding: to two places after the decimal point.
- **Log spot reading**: 1.11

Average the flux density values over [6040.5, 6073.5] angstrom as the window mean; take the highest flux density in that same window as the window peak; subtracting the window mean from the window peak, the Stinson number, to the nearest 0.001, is 0.335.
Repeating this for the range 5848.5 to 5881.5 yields 0.553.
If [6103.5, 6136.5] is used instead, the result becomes 0.454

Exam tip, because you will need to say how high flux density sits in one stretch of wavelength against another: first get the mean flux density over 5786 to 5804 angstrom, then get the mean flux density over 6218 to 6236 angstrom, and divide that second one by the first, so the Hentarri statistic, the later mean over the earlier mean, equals 0.86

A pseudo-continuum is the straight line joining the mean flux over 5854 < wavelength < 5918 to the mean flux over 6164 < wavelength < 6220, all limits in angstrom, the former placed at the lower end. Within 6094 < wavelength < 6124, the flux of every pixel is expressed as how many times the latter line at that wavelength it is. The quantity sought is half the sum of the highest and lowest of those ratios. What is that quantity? 1.05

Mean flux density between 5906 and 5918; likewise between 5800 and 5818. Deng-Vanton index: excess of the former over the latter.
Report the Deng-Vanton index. -1.2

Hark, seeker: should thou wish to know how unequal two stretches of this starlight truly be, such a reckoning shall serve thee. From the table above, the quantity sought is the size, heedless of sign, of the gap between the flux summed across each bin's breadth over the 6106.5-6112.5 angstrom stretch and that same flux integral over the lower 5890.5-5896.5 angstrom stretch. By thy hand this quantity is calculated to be 16.7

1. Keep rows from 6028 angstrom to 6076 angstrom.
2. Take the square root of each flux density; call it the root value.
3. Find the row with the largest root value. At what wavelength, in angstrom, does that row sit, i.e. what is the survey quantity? 6072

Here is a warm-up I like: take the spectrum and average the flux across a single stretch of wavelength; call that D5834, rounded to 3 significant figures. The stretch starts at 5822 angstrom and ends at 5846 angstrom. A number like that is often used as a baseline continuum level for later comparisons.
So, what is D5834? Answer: 14.0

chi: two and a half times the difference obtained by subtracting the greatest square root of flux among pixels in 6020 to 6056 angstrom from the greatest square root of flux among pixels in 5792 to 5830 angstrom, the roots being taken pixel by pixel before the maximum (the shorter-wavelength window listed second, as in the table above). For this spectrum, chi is 0.41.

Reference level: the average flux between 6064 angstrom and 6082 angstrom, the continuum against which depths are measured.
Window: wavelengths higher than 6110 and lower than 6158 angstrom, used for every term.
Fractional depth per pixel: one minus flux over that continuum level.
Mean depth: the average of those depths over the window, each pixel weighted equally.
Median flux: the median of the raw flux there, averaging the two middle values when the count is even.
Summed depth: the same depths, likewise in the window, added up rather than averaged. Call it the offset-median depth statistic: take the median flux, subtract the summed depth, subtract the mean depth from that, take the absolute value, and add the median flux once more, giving 26.1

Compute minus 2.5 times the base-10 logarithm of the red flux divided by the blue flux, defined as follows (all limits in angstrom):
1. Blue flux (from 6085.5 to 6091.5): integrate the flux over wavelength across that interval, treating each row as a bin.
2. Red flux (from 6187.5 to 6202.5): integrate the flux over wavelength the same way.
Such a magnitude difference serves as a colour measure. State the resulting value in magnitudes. -1.0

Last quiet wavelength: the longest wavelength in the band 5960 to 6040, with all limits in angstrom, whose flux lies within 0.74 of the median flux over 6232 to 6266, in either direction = 6018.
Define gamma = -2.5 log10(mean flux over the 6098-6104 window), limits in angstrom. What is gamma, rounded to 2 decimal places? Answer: -2.81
